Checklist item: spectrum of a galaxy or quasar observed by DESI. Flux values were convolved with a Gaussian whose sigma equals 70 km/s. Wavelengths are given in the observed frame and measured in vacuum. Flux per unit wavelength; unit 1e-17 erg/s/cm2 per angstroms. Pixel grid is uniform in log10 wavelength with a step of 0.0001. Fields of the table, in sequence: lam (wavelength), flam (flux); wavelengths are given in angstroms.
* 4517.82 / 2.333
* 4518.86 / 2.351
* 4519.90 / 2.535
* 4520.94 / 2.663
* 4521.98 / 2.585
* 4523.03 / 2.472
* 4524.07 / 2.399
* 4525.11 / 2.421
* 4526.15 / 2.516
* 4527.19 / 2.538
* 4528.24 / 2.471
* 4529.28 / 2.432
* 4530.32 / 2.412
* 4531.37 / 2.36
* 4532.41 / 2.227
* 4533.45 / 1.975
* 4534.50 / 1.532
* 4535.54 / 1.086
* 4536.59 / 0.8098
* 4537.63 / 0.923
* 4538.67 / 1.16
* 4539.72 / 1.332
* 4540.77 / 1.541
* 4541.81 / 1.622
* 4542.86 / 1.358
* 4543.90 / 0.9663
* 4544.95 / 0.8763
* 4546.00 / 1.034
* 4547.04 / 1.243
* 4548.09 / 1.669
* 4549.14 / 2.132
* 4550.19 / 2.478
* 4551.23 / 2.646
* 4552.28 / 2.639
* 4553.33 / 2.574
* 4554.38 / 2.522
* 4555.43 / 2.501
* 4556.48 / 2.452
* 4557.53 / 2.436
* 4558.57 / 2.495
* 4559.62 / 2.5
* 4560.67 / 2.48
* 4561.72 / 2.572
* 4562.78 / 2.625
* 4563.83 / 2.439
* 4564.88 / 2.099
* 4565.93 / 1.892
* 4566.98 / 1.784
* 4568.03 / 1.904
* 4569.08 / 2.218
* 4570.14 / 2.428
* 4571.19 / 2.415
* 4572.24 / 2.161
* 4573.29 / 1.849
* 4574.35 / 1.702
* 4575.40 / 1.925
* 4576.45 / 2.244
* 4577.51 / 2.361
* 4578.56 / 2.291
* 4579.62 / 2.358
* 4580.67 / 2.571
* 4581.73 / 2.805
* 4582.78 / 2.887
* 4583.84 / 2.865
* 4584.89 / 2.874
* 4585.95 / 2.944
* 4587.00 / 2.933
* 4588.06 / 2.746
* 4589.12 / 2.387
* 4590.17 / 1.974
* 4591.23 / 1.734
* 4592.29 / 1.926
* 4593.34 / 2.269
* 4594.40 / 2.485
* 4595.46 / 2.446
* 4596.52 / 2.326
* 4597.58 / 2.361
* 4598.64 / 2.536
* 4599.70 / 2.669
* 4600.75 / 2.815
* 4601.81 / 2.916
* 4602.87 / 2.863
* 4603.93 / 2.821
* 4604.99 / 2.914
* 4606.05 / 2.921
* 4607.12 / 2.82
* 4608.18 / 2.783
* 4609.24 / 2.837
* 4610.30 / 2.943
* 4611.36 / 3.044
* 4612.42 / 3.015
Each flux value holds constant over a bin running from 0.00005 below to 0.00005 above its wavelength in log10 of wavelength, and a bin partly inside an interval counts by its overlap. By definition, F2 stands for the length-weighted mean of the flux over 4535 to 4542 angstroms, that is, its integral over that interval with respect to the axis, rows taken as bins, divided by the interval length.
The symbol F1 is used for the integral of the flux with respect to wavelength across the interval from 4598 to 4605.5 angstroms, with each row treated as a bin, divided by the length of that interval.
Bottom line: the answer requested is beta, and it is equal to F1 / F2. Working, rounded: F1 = 2.8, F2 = 1.2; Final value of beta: 2.34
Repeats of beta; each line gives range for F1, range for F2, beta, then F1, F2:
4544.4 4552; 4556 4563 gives 0.70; 1.8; 2.5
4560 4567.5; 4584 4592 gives 0.90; 2.3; 2.5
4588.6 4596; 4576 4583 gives 0.87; 2.2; 2.5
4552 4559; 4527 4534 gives 1.08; 2.5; 2.3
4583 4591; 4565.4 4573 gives 1.26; 2.6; 2.1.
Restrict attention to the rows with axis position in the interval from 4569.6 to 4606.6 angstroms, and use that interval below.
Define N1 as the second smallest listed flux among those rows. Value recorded 1.734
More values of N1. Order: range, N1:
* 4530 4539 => 0.923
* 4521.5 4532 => 2.399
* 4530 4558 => 0.8763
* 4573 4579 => 1.849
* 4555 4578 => 1.784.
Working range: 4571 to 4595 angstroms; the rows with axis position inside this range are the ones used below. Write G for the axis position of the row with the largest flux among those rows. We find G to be 4585.95 angstroms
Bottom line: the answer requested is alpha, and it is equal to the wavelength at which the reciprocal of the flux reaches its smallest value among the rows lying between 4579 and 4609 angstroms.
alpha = 4585.95 angstroms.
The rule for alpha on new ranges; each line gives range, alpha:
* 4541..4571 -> 4551.23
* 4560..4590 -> 4585.95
